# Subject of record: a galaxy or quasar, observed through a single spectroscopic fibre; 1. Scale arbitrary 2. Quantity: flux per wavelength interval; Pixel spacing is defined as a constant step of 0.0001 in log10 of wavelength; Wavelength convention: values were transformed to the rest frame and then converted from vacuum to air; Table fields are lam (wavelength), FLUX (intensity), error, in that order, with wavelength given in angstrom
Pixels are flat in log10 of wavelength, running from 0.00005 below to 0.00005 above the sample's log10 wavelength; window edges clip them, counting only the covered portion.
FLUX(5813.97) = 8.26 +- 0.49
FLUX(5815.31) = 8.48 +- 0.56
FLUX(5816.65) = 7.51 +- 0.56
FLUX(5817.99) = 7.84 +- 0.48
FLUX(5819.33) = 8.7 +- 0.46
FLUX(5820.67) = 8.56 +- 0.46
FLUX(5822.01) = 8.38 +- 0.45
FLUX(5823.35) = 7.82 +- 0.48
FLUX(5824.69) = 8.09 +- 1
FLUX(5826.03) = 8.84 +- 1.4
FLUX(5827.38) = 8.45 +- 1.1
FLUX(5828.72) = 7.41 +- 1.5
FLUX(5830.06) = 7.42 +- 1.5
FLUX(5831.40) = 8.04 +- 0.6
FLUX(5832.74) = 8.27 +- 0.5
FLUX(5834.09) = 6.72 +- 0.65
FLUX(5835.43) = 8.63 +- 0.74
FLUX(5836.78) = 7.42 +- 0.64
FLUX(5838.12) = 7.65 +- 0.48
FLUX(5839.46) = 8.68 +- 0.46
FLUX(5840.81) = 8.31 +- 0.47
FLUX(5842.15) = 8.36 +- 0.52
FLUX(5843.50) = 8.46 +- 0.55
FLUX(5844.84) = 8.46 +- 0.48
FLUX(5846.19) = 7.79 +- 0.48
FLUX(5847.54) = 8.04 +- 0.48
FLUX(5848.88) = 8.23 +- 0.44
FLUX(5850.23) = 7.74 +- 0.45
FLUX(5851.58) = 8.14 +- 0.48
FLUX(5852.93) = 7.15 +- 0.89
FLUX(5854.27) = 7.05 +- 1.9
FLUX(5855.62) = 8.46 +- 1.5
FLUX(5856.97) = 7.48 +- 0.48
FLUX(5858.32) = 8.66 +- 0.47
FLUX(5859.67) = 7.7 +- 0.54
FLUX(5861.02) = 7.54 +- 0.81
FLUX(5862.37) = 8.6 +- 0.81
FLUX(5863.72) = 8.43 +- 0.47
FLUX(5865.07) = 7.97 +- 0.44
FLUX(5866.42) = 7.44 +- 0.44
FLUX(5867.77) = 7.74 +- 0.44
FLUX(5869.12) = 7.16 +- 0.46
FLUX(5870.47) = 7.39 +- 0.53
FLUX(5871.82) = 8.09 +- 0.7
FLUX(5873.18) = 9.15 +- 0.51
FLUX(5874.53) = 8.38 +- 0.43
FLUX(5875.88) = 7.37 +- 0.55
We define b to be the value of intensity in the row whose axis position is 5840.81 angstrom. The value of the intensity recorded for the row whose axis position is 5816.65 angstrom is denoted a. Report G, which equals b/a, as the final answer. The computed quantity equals 1.11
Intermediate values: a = 7.51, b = 8.31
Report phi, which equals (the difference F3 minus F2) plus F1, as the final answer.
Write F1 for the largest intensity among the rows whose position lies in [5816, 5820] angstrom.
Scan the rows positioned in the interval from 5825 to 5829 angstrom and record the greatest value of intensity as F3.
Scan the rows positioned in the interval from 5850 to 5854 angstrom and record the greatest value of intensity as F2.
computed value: 9.40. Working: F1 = 8.7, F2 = 8.14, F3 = 8.84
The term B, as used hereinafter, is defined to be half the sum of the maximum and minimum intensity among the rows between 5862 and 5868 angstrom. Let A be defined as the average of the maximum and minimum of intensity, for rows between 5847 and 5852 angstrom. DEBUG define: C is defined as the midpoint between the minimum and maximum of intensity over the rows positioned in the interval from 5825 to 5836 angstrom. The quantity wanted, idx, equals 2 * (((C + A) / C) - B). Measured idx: -12.0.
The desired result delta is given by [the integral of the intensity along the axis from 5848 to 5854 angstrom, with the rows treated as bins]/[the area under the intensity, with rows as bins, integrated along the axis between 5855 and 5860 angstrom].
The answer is 1.2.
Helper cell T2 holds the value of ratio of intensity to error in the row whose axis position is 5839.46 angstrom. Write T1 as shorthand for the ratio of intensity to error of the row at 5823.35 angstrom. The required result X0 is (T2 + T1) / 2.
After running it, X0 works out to 18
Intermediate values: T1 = 16.3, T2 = 19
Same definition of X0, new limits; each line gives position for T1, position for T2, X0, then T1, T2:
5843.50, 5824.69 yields 12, 15.4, 8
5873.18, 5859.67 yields 16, 17.9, 14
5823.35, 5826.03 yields 11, 16.3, 6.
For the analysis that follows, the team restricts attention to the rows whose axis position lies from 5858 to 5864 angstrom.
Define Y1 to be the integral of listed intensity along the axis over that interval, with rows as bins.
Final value 49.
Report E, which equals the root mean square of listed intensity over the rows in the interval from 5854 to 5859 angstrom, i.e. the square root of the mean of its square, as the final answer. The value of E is 7.9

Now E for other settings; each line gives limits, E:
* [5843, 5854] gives 8.0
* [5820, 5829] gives 8.2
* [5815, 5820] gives 8.1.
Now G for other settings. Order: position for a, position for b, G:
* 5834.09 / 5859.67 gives 1.15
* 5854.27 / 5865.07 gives 1.13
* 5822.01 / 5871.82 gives 0.97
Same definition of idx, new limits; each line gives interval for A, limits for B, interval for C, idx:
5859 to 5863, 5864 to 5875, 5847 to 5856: -12.2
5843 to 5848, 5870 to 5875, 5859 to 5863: -12.5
